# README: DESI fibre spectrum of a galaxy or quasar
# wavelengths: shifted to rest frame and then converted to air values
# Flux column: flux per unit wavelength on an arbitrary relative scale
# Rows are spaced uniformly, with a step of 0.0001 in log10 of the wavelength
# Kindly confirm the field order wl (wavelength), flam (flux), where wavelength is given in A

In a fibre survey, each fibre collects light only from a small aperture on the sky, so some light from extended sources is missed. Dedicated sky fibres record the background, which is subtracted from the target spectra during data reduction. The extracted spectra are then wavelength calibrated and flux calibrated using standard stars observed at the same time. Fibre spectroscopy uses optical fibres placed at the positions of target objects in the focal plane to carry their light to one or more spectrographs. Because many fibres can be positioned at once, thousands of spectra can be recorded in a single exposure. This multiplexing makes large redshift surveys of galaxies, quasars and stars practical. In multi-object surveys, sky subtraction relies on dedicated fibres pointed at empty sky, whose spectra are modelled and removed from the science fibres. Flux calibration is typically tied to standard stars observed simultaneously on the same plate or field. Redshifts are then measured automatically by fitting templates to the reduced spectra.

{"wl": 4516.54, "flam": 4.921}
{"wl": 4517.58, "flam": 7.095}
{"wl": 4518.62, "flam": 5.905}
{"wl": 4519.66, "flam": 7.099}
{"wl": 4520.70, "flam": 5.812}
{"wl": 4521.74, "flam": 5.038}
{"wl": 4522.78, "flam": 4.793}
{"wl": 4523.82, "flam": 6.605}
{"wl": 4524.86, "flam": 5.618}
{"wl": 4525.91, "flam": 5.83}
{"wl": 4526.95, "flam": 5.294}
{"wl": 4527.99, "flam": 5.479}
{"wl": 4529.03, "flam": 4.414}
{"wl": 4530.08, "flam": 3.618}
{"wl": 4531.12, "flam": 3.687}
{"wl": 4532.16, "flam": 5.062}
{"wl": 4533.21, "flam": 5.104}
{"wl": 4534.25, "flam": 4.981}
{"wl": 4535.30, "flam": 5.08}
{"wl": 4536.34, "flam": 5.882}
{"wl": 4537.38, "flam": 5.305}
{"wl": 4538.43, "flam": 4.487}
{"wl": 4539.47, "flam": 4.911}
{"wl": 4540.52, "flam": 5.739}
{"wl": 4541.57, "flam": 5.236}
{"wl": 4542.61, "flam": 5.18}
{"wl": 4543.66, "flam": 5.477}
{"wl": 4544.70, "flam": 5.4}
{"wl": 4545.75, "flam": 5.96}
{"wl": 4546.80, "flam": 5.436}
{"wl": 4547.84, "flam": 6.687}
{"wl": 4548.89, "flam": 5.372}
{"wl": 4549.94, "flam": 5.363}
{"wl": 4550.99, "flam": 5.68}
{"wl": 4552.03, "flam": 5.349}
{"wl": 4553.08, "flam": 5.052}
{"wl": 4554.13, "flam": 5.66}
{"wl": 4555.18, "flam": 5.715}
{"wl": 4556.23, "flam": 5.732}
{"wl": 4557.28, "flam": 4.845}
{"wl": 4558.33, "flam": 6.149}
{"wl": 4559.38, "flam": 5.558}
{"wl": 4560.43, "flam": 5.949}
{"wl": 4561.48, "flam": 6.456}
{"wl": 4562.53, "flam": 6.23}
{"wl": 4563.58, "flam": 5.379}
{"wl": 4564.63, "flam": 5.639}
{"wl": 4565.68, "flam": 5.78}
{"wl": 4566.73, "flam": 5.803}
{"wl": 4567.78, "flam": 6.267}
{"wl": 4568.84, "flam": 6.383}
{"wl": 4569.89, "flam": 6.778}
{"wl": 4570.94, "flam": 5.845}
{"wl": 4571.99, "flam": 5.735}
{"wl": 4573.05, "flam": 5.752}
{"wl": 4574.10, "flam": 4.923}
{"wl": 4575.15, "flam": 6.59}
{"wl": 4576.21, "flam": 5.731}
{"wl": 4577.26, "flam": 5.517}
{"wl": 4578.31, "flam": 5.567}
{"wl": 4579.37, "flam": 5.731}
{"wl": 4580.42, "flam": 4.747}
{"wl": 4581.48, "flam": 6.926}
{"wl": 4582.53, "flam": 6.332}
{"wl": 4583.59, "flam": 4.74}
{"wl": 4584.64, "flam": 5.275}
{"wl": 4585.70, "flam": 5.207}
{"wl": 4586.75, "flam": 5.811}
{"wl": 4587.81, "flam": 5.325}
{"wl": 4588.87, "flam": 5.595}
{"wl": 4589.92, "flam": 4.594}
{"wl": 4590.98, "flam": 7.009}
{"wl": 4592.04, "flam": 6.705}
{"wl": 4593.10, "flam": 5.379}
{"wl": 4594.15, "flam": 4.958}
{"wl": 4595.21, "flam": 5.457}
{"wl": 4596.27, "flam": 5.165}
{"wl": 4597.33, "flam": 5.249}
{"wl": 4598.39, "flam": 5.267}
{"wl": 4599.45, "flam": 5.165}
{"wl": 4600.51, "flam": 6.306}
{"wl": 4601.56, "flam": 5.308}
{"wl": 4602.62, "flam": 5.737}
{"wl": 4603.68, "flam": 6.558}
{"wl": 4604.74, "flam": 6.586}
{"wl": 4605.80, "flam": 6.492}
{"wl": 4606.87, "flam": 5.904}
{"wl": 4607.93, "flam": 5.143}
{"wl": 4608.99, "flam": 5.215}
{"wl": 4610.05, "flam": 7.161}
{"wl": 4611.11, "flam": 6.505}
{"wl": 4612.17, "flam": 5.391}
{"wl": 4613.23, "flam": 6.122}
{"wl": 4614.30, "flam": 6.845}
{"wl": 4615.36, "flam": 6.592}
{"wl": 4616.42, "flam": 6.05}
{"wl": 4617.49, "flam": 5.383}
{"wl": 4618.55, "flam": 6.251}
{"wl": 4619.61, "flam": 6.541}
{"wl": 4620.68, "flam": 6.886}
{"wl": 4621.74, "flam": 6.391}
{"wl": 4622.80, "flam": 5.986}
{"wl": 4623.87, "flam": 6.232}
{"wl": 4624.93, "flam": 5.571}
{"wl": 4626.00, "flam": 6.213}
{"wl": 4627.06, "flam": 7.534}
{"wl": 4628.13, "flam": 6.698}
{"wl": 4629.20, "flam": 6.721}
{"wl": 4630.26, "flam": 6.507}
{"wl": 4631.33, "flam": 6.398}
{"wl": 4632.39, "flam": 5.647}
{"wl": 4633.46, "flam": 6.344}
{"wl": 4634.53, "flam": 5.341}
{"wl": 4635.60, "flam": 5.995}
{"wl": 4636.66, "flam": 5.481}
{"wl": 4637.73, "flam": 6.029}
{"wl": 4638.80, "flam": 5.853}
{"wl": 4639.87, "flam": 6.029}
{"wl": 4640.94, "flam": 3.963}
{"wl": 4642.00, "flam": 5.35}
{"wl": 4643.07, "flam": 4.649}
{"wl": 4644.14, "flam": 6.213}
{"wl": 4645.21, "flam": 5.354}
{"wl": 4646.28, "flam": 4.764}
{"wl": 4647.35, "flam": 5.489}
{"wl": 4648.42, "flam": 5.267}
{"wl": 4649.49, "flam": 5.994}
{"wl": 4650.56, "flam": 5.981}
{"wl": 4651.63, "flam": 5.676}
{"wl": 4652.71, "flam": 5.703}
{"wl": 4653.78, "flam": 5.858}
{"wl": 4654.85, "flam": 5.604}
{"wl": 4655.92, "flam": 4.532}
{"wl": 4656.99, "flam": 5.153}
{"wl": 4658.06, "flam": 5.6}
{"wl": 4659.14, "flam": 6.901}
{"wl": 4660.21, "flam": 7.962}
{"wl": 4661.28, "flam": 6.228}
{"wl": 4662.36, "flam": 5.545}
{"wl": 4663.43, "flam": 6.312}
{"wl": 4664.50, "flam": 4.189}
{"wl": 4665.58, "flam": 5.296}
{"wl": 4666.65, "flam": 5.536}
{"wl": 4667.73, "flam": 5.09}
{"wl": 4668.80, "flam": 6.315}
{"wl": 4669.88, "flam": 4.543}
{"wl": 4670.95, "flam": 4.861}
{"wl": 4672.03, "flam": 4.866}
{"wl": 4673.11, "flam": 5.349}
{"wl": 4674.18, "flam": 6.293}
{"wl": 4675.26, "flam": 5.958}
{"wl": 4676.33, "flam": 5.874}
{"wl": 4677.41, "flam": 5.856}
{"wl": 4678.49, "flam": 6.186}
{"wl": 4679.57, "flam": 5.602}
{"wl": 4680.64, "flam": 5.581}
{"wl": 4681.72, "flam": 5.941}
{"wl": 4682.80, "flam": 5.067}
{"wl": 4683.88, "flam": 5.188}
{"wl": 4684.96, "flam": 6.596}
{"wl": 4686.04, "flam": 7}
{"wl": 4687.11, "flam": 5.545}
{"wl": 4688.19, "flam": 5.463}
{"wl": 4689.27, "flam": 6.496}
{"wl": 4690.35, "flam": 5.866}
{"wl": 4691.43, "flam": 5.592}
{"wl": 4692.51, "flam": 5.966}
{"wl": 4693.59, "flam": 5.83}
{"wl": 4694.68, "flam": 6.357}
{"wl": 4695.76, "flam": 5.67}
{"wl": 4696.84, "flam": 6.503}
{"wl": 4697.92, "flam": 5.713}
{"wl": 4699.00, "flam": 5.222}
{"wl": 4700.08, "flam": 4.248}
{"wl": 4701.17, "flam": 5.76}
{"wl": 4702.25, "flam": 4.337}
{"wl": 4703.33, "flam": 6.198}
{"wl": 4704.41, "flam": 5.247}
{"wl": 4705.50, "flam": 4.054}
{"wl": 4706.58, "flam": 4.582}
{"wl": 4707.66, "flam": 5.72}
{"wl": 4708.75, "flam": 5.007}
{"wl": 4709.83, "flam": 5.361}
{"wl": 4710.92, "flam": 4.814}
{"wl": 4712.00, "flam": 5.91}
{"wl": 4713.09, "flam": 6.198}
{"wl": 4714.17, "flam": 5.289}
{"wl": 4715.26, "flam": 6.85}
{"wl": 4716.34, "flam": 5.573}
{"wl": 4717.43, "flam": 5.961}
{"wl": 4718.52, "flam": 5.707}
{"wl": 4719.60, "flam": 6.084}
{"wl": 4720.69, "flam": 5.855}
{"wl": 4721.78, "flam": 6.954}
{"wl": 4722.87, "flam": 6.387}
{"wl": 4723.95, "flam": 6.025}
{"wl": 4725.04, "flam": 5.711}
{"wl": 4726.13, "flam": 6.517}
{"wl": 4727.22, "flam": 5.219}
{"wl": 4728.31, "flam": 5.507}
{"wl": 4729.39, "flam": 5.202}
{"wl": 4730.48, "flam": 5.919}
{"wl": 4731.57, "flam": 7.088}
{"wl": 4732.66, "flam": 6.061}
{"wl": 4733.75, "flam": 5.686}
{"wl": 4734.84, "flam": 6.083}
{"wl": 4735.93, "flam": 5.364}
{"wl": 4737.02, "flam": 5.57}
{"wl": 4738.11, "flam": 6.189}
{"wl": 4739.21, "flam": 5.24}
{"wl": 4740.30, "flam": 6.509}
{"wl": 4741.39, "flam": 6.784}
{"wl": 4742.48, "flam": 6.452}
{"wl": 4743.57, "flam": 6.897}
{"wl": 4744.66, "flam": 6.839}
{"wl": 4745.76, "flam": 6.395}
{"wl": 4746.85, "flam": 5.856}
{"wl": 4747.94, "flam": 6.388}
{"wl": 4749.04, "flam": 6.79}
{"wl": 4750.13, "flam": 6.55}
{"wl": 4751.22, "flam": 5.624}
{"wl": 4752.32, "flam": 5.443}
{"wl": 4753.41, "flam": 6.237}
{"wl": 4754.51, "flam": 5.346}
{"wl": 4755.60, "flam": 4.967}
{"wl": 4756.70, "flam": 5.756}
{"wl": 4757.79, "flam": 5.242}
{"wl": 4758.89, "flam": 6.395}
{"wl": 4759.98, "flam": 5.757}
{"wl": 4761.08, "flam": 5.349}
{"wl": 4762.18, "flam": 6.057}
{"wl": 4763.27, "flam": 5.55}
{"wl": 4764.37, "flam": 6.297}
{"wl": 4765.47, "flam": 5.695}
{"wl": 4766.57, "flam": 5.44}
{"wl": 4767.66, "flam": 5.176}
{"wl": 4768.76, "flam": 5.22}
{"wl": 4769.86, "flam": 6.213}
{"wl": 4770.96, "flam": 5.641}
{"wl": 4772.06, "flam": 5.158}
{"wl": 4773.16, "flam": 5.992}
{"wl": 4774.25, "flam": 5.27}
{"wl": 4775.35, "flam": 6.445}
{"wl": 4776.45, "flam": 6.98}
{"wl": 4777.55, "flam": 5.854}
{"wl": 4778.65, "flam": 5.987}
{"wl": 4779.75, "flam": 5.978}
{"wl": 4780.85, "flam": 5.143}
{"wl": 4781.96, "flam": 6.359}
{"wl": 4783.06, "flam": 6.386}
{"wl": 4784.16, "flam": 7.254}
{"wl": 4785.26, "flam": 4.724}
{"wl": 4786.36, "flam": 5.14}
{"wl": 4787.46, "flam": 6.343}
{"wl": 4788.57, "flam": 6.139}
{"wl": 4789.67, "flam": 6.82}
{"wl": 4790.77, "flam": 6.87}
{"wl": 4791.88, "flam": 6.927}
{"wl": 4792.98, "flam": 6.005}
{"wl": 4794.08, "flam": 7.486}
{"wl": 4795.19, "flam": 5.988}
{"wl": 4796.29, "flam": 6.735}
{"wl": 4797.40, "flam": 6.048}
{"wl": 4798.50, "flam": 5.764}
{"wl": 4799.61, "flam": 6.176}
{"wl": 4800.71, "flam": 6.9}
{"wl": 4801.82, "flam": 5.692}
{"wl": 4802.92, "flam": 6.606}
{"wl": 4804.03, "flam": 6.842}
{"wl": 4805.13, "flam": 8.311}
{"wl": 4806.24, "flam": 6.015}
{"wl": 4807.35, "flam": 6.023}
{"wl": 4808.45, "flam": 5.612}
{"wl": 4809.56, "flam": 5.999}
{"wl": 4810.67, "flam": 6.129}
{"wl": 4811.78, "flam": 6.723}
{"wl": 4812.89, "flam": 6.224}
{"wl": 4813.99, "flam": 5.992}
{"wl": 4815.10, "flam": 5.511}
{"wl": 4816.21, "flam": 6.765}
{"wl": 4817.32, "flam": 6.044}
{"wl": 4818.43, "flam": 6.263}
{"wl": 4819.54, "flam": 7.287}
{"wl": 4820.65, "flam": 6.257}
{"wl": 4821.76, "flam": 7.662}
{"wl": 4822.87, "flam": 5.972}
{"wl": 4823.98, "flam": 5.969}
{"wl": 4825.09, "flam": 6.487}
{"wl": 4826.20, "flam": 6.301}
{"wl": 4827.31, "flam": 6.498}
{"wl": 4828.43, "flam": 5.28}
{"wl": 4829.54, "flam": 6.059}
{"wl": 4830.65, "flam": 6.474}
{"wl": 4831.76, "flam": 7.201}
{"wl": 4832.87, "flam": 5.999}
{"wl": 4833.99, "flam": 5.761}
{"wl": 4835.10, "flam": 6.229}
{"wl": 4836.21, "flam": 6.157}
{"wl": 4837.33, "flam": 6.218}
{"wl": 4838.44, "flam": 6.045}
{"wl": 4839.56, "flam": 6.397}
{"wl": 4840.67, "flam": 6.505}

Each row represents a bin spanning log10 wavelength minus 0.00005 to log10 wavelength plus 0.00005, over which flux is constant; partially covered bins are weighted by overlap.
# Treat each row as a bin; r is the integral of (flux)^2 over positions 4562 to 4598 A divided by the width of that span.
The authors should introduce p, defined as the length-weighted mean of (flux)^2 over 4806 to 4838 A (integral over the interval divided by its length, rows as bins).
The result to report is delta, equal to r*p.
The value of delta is 1295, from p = 39.3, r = 33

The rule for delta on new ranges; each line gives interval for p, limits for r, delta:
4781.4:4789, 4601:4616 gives 1404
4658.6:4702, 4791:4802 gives 1390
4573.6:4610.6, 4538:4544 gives 886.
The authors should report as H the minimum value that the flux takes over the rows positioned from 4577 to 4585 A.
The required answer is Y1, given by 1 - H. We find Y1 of -3.7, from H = 4.74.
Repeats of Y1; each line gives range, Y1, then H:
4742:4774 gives -4.0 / 4.967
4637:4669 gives -3.0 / 3.963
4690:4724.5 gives -3.1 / 4.054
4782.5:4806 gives -3.7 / 4.724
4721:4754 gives -4.2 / 5.202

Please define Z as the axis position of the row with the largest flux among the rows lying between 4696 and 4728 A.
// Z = 4721.78 A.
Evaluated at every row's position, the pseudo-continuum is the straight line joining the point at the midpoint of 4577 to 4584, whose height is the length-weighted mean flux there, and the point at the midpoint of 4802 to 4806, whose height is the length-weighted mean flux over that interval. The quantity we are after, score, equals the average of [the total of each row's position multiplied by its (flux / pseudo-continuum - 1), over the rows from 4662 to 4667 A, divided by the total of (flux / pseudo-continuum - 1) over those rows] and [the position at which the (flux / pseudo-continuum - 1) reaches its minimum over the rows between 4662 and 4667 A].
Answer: 4664.6 A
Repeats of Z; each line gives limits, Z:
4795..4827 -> 4805.13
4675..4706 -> 4686.04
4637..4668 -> 4660.21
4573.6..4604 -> 4590.98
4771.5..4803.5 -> 4794.08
